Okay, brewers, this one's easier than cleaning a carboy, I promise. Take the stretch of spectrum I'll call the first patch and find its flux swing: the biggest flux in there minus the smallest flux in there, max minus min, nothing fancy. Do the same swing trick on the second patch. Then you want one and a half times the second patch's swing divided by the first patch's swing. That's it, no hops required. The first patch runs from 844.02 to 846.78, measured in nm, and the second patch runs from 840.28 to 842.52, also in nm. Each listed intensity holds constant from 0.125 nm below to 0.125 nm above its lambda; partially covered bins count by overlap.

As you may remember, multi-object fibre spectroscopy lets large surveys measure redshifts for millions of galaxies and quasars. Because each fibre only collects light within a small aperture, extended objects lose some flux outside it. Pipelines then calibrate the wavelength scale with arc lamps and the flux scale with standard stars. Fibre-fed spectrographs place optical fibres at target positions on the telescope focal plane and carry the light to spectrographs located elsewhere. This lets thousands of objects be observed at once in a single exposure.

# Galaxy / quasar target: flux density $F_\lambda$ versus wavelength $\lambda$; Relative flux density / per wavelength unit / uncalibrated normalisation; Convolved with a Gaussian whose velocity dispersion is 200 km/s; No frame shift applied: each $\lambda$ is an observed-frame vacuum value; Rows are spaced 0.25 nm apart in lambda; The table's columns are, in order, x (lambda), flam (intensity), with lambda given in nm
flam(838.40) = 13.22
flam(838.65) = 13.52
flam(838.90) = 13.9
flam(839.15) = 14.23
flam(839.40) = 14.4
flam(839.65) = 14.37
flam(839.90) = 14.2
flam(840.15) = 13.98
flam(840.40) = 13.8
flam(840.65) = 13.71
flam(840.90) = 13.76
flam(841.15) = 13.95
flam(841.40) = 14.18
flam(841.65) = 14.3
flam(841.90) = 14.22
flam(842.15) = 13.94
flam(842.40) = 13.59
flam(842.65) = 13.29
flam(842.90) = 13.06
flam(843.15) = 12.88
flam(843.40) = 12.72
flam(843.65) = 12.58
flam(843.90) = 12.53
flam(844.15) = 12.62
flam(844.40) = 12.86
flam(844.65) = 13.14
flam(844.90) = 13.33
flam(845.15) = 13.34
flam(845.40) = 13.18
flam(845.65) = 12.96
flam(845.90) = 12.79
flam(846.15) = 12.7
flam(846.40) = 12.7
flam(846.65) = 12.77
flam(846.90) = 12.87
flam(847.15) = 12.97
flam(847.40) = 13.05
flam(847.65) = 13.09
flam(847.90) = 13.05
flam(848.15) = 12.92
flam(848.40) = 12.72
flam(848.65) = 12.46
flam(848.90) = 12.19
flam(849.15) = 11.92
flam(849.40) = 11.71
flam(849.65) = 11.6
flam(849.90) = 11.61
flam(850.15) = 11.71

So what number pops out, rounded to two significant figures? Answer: 1.5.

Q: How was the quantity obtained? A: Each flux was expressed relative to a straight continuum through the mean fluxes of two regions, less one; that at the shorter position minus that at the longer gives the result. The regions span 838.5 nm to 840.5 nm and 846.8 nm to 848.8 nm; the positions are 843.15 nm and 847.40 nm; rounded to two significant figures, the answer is -0.057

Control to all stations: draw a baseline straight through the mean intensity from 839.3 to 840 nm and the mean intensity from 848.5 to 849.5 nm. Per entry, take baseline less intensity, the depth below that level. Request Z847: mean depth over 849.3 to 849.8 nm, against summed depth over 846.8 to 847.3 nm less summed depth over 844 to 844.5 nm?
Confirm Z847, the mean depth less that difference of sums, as 2.0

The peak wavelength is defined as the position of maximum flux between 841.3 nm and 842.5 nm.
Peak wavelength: 841.65 nm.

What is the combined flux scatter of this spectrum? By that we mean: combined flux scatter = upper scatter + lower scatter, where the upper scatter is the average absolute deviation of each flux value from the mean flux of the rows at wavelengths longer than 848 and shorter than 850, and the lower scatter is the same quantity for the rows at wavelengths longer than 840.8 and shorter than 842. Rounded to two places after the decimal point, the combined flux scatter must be 0.61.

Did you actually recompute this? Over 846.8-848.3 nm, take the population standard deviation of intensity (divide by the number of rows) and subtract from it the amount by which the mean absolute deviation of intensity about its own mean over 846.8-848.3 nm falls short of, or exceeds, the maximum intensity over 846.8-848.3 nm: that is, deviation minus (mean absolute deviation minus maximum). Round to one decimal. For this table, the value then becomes 13.1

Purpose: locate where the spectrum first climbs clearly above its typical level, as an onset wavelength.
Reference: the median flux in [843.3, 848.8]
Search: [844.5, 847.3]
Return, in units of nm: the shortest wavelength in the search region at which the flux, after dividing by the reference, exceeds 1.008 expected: 844.65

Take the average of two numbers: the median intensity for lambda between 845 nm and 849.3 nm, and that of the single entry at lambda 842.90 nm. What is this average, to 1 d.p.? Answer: 13.0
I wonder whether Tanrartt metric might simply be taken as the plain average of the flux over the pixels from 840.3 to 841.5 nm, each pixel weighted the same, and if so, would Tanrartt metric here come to 13.9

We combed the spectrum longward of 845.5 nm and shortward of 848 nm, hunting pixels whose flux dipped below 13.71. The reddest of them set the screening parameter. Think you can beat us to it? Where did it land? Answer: 847.90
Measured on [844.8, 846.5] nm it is 846.40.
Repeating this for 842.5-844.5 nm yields 844.40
